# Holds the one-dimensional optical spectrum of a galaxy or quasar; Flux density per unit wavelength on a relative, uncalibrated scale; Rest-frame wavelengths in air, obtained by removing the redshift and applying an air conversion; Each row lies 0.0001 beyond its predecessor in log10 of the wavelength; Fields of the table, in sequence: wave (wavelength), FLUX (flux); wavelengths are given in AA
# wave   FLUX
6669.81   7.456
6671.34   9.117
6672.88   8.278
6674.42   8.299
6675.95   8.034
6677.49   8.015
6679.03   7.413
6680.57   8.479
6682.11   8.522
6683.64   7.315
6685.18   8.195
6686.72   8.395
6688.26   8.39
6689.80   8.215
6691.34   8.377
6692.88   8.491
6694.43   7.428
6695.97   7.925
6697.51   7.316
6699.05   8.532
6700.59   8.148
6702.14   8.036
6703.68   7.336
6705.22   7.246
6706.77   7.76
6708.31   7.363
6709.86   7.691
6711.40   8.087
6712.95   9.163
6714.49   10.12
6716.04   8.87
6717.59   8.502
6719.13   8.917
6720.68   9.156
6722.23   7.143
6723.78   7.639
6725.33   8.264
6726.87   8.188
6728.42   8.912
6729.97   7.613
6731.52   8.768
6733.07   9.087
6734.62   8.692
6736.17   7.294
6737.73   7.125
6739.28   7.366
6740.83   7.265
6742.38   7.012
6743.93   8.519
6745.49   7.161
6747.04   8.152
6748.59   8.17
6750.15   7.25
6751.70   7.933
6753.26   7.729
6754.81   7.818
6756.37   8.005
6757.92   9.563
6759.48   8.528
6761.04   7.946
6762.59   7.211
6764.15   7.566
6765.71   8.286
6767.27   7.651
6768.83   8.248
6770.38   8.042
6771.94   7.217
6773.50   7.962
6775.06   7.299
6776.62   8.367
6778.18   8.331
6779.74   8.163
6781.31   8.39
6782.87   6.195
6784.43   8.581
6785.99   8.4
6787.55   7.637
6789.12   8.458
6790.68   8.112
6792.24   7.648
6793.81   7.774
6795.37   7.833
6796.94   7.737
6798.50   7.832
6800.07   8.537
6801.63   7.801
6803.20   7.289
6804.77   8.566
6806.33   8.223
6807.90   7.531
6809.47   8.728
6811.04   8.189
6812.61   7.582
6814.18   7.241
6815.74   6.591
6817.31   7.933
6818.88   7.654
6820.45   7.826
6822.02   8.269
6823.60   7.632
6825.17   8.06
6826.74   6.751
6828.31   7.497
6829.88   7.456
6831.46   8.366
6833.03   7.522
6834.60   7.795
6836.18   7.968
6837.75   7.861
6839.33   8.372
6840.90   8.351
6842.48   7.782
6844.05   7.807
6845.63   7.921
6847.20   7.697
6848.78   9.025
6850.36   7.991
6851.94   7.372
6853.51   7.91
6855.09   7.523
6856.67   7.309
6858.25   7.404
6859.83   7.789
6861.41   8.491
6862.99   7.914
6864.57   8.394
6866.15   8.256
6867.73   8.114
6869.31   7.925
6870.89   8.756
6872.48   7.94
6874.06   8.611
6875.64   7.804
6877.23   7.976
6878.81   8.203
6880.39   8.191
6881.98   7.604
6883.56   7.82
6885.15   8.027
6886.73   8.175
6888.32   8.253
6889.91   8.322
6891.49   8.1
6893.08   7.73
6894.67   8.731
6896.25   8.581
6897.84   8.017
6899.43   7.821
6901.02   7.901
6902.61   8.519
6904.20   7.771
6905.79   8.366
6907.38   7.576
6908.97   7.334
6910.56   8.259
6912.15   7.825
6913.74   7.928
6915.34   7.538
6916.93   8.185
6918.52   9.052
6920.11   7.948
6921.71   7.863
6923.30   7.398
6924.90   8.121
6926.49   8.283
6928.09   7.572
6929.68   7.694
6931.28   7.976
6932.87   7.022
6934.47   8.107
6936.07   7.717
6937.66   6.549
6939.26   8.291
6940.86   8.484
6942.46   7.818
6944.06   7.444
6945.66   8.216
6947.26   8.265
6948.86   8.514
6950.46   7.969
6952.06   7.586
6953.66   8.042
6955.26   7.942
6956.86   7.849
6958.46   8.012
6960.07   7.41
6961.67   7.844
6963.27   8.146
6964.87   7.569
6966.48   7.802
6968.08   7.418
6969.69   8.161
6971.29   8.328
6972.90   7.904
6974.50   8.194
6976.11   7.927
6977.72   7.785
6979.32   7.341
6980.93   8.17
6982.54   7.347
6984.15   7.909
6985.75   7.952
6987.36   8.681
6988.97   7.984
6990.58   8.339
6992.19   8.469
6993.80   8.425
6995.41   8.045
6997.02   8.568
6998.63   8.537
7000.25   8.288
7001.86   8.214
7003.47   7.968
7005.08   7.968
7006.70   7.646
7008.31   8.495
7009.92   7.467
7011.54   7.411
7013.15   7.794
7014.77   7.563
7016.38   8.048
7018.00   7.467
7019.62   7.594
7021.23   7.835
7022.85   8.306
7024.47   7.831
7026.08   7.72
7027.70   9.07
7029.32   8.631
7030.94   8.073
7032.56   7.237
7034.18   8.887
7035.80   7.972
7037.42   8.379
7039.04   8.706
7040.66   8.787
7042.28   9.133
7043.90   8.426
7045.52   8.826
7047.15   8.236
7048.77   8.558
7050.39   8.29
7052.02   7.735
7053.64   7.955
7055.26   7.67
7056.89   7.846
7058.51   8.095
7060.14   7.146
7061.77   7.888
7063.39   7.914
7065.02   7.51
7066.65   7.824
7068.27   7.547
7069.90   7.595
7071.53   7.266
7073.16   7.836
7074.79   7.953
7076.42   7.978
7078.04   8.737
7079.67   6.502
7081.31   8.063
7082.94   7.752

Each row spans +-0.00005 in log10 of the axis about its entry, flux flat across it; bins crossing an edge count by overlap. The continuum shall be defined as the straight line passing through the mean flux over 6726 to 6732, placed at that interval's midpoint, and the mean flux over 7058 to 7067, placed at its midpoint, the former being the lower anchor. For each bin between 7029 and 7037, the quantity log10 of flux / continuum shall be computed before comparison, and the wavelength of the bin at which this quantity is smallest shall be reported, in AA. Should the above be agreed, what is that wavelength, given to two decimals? 7032.56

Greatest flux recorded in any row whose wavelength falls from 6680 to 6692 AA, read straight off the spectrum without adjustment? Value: 8.522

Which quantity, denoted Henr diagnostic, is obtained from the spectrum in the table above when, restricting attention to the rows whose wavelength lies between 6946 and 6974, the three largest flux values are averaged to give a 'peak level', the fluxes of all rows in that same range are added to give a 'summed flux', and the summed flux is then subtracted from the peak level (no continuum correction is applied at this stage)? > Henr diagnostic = -126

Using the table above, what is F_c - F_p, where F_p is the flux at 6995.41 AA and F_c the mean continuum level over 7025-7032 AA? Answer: 0.3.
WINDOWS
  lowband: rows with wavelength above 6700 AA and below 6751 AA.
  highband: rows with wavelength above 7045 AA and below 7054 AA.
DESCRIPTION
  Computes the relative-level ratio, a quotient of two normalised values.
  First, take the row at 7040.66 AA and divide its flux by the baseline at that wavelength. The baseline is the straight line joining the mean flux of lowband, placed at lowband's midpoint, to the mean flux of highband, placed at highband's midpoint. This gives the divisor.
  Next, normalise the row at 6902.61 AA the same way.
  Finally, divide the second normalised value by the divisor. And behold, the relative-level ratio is 0.98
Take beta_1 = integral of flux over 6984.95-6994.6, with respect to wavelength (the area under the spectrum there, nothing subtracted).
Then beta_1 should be 80.2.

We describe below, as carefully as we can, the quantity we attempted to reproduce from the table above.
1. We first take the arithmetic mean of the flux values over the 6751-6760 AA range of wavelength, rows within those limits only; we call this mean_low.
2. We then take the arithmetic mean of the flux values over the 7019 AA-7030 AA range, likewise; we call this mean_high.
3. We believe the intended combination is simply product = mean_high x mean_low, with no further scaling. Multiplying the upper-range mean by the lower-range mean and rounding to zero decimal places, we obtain 67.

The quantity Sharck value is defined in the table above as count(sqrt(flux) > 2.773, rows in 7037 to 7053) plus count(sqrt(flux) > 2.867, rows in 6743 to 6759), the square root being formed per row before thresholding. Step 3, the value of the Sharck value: 12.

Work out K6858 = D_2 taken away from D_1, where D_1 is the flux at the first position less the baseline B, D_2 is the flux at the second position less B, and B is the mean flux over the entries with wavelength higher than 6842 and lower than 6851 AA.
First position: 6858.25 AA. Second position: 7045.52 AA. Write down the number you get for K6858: -1.4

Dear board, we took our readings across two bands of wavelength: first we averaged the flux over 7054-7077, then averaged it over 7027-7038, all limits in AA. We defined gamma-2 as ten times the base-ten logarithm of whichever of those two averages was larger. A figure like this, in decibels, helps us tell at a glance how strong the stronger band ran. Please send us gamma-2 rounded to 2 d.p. 9.20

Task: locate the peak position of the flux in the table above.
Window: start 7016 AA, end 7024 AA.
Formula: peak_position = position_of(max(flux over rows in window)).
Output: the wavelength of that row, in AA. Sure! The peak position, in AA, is 7022.85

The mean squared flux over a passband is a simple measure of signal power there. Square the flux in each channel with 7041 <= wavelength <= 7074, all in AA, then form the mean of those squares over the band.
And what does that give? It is 64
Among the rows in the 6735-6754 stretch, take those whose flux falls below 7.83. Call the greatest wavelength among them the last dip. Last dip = 6753.26 AA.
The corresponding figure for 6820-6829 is 6828.31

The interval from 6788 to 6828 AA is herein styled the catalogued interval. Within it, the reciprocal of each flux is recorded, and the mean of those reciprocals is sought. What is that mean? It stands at 0.128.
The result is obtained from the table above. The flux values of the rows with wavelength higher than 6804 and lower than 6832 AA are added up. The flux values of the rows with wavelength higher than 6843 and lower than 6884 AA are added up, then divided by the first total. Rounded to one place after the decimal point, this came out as 1.5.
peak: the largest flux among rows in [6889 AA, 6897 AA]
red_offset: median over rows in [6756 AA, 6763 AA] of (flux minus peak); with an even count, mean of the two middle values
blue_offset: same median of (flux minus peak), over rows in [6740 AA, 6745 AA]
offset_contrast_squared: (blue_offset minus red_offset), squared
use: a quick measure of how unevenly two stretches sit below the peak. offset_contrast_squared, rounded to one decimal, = 0.5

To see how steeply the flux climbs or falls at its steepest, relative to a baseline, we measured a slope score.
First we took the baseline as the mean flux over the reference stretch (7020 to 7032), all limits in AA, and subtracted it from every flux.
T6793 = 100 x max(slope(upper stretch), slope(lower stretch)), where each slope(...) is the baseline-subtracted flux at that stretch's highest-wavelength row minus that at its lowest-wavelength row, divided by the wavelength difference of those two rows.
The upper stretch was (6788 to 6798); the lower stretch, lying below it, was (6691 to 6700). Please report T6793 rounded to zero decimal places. 2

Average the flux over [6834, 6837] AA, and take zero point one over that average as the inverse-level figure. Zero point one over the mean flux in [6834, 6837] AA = 0.0127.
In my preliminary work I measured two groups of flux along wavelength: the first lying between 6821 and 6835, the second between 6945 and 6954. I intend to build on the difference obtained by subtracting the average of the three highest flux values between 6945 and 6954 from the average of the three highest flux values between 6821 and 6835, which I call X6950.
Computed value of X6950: -0.1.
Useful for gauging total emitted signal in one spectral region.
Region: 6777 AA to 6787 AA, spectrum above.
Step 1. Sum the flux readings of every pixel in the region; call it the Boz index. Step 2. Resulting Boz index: 48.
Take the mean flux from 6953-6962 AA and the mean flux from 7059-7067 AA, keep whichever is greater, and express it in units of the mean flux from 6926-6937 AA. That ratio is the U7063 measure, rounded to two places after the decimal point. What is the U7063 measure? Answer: 1.01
